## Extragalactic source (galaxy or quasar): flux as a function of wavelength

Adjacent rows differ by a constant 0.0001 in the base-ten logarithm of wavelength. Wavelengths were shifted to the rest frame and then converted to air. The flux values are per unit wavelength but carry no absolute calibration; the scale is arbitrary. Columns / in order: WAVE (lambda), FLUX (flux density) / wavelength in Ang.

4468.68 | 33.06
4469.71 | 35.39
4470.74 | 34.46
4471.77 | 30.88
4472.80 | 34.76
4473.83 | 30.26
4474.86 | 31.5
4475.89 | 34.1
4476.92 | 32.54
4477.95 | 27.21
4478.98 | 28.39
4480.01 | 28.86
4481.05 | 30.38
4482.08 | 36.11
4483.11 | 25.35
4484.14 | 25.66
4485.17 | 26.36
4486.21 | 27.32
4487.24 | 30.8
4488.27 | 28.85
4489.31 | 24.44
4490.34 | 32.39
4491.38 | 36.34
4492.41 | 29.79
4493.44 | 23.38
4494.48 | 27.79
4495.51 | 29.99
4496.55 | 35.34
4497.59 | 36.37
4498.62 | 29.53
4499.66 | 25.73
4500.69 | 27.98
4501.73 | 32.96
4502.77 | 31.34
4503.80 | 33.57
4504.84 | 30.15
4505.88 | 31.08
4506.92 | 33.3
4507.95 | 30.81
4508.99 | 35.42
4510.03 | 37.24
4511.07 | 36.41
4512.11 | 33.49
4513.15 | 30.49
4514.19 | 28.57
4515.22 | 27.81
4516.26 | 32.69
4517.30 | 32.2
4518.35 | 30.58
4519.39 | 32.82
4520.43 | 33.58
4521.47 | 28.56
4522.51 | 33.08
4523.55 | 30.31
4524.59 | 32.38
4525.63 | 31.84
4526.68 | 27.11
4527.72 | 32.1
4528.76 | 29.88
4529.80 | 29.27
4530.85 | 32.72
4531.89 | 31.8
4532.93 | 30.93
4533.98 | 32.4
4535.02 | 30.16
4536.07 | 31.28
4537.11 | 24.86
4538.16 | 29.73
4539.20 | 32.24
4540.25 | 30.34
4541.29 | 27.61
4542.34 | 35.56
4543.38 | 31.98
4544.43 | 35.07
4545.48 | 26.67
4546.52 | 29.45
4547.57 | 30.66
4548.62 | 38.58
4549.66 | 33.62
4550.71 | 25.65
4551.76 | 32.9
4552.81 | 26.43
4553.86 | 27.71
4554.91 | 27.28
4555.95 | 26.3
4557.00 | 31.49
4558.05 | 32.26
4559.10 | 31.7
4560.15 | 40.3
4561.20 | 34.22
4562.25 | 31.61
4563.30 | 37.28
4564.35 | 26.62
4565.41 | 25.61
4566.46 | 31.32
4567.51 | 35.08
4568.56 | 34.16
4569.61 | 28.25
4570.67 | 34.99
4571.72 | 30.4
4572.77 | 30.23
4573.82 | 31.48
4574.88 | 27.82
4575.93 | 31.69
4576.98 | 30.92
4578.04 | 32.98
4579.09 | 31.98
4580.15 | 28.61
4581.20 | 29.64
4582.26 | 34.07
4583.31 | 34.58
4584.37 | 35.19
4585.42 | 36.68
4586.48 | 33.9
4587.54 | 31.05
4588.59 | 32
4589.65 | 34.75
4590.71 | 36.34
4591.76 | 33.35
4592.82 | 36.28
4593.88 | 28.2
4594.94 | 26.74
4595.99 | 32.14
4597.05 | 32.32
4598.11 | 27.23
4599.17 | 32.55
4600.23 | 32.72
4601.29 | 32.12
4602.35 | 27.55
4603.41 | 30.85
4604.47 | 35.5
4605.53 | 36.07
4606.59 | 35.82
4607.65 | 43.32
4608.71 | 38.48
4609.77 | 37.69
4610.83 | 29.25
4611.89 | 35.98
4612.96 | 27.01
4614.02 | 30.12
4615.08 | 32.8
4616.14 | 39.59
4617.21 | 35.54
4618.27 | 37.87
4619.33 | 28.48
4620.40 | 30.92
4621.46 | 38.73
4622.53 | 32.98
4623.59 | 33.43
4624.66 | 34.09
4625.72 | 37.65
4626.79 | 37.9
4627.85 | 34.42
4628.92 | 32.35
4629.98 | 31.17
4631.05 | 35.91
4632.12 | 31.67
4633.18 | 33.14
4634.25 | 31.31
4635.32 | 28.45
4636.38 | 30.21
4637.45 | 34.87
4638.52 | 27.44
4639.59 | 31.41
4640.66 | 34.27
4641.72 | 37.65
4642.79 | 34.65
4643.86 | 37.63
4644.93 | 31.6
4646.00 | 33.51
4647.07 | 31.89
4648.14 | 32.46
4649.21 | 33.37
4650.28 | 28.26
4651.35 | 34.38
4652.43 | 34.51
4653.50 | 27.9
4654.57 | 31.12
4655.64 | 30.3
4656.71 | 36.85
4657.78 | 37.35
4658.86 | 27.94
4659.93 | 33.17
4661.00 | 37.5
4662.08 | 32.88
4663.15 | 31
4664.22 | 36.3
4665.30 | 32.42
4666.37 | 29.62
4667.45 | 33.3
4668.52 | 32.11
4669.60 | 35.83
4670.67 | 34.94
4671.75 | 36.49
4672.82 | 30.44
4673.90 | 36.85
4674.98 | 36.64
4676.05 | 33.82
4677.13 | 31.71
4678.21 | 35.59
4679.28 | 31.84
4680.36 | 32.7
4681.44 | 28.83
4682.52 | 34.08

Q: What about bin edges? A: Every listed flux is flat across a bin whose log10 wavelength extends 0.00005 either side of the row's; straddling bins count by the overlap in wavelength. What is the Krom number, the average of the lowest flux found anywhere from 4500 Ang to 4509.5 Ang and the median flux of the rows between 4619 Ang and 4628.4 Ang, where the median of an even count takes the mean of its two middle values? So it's 31.0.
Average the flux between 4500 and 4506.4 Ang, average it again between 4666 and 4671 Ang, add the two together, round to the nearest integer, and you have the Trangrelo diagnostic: 64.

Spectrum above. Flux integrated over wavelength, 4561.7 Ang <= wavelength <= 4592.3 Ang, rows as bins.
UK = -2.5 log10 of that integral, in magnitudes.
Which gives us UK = -7.48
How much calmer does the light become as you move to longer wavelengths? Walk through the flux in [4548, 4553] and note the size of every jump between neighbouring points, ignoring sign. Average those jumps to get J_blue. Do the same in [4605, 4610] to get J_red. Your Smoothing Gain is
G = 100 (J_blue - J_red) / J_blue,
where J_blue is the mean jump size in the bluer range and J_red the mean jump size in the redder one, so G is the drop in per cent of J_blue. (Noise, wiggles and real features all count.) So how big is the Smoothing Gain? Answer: 50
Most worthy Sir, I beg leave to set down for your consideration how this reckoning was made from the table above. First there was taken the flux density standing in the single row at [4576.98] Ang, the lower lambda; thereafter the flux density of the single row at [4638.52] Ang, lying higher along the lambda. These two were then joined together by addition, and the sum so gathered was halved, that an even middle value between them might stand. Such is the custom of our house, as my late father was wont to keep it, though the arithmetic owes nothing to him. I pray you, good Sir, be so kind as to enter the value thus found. 29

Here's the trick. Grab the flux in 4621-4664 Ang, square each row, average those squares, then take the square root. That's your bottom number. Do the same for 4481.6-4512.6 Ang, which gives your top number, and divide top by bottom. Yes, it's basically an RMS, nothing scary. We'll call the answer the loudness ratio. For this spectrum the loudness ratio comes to 0.933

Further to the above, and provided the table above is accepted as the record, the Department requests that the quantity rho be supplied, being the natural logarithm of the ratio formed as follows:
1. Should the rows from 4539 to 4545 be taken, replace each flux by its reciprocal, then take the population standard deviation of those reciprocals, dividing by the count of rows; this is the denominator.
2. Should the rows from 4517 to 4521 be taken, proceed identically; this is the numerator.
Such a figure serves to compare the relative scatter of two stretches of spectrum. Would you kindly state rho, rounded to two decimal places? -0.93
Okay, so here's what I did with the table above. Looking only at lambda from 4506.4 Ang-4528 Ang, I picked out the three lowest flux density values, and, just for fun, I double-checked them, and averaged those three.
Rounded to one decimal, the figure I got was 27.8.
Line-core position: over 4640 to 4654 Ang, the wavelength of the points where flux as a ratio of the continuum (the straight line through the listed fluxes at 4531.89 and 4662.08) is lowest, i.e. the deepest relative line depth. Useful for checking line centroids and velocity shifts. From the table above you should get 4653.50 Ang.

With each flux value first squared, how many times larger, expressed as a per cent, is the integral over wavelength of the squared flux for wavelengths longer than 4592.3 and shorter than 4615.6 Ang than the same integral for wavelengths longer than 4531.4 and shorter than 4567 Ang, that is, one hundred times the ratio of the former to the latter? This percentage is 74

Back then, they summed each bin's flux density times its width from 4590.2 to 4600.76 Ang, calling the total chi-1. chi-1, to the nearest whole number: 336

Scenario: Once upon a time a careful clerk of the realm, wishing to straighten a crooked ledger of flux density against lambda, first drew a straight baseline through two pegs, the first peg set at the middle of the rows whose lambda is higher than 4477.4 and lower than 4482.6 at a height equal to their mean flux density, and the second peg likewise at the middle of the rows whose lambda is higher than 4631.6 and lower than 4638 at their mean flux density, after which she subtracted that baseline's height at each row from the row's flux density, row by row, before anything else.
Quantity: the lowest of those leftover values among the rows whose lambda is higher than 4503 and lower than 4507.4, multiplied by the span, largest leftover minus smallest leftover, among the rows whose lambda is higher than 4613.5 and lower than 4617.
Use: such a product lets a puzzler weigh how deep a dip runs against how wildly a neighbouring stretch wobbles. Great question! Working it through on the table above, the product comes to -3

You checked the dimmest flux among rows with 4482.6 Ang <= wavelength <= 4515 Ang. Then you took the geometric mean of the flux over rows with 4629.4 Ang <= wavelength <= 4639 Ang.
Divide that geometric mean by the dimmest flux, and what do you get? 1.35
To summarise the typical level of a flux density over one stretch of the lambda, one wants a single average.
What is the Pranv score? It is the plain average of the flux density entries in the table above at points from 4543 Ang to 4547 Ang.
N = 30.8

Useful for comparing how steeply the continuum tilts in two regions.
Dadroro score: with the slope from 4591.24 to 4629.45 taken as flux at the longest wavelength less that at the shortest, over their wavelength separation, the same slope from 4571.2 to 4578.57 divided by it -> -15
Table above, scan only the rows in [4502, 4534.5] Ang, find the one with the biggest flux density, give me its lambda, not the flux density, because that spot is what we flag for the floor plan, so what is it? 4510.03 Ang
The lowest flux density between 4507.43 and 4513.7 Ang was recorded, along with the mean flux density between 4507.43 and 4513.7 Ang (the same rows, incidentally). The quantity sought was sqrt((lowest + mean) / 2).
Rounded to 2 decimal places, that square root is 5.68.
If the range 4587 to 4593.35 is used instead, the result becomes 5.70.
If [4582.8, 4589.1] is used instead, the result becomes 5.70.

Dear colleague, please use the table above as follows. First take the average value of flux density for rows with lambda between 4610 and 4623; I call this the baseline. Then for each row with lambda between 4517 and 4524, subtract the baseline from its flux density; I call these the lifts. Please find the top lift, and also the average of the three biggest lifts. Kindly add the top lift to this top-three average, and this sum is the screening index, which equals 0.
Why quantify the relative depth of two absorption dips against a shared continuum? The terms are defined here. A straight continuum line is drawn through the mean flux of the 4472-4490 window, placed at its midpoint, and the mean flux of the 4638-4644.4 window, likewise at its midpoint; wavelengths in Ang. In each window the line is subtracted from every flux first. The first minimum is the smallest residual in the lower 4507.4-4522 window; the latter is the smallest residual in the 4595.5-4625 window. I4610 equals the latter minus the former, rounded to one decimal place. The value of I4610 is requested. -3.4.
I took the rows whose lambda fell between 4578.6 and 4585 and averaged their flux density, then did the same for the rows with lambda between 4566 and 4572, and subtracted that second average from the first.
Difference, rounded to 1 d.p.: 0.0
